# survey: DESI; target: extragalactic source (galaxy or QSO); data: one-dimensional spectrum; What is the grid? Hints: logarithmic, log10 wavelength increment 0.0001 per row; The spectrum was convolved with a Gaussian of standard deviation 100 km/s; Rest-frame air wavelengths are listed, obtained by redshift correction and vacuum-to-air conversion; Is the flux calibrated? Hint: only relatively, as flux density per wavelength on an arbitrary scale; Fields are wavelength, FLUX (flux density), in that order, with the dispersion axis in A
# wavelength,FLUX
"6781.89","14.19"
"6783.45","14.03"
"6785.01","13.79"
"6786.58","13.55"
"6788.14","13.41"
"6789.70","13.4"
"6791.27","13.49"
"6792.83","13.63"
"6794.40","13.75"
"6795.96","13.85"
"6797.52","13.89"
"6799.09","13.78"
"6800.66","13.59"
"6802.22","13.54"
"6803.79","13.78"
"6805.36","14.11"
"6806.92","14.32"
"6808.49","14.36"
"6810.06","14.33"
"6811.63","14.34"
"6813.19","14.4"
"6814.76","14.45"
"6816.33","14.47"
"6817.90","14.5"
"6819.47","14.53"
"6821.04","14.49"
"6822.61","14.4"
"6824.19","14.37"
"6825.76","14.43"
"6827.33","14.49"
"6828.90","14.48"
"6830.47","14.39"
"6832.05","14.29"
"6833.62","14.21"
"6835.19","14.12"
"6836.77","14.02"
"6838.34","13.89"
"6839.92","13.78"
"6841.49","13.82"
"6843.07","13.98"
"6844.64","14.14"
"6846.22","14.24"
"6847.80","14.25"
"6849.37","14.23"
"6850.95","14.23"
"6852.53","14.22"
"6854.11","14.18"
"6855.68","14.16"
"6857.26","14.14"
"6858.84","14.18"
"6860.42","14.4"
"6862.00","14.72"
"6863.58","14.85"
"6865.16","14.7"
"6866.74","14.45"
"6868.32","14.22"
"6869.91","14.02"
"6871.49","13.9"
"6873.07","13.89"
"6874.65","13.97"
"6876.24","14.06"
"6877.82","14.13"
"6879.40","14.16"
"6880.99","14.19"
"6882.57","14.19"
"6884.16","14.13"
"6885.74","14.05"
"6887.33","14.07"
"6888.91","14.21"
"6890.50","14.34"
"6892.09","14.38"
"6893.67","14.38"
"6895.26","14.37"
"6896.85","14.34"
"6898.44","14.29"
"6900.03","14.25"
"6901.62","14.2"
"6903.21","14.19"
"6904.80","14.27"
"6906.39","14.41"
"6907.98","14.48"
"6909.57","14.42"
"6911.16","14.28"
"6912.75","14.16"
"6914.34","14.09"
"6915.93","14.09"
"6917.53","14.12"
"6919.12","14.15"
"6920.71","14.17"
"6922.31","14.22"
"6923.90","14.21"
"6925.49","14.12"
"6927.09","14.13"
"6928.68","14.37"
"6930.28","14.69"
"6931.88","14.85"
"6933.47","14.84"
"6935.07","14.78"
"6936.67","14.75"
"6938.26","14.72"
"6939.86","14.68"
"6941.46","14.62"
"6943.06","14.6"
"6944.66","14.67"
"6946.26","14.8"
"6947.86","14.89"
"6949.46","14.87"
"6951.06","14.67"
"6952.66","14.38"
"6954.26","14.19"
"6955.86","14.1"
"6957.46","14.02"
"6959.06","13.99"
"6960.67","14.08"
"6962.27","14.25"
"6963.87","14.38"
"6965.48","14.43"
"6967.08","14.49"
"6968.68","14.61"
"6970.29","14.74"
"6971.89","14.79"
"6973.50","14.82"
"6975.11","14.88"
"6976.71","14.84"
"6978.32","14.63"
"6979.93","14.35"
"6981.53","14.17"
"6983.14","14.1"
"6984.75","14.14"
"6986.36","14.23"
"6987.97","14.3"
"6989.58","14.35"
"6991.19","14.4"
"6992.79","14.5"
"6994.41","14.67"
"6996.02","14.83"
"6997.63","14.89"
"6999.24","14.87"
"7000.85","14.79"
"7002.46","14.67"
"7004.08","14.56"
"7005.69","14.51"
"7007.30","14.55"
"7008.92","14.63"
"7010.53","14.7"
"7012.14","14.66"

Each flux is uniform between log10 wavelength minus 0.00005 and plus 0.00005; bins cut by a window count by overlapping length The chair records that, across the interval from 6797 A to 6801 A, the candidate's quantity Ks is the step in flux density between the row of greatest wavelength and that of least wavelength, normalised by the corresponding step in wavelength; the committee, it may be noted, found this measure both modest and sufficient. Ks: -0.10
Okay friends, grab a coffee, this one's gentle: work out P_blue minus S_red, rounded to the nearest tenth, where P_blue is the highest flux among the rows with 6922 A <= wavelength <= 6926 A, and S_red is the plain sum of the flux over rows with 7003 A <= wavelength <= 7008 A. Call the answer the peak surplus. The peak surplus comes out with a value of -29.4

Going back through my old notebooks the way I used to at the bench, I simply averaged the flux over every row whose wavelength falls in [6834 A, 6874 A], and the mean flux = 14.2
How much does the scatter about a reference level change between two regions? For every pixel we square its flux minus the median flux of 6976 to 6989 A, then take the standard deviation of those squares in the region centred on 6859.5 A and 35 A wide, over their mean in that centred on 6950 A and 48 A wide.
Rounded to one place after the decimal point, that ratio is 0.6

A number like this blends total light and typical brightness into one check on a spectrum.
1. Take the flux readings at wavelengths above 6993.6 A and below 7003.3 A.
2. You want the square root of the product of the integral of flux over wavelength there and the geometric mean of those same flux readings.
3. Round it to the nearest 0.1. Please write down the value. 46.0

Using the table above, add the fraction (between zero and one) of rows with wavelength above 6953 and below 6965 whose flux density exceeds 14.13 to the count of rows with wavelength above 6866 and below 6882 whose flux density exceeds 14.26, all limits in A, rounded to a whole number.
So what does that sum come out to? 1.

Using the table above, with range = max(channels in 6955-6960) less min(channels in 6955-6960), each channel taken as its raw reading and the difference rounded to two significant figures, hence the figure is 0.11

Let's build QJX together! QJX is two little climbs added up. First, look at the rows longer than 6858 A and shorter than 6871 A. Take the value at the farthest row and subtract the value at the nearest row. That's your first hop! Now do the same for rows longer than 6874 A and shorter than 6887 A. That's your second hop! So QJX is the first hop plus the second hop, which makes -0.1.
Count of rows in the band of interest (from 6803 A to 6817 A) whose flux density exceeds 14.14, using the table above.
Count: 7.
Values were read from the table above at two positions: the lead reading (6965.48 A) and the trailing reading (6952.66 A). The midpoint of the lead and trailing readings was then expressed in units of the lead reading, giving 0.998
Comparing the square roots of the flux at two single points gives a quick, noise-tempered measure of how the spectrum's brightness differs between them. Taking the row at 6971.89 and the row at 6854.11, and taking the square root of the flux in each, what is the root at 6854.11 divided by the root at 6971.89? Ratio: 0.979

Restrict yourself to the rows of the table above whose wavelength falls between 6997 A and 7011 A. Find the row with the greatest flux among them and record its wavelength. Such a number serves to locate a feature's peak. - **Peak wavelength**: 6997.63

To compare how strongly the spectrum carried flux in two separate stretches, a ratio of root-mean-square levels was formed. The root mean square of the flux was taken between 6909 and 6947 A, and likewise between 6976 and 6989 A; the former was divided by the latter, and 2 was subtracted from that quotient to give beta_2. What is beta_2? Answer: -0.99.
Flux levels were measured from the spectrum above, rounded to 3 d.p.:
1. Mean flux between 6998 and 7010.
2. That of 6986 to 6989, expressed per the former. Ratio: 0.973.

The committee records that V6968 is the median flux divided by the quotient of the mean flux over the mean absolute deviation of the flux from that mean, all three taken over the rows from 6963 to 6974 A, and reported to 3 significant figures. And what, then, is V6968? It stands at 0.150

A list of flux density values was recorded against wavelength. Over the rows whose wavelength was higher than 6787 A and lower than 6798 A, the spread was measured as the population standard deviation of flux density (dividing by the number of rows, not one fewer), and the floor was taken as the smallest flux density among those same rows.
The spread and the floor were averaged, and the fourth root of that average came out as 1.61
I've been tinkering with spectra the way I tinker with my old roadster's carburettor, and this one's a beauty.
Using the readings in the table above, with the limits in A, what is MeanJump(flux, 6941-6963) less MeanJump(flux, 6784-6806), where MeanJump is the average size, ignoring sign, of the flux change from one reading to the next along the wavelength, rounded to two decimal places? -0.03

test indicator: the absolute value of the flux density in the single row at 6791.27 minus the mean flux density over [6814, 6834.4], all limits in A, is 0.93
